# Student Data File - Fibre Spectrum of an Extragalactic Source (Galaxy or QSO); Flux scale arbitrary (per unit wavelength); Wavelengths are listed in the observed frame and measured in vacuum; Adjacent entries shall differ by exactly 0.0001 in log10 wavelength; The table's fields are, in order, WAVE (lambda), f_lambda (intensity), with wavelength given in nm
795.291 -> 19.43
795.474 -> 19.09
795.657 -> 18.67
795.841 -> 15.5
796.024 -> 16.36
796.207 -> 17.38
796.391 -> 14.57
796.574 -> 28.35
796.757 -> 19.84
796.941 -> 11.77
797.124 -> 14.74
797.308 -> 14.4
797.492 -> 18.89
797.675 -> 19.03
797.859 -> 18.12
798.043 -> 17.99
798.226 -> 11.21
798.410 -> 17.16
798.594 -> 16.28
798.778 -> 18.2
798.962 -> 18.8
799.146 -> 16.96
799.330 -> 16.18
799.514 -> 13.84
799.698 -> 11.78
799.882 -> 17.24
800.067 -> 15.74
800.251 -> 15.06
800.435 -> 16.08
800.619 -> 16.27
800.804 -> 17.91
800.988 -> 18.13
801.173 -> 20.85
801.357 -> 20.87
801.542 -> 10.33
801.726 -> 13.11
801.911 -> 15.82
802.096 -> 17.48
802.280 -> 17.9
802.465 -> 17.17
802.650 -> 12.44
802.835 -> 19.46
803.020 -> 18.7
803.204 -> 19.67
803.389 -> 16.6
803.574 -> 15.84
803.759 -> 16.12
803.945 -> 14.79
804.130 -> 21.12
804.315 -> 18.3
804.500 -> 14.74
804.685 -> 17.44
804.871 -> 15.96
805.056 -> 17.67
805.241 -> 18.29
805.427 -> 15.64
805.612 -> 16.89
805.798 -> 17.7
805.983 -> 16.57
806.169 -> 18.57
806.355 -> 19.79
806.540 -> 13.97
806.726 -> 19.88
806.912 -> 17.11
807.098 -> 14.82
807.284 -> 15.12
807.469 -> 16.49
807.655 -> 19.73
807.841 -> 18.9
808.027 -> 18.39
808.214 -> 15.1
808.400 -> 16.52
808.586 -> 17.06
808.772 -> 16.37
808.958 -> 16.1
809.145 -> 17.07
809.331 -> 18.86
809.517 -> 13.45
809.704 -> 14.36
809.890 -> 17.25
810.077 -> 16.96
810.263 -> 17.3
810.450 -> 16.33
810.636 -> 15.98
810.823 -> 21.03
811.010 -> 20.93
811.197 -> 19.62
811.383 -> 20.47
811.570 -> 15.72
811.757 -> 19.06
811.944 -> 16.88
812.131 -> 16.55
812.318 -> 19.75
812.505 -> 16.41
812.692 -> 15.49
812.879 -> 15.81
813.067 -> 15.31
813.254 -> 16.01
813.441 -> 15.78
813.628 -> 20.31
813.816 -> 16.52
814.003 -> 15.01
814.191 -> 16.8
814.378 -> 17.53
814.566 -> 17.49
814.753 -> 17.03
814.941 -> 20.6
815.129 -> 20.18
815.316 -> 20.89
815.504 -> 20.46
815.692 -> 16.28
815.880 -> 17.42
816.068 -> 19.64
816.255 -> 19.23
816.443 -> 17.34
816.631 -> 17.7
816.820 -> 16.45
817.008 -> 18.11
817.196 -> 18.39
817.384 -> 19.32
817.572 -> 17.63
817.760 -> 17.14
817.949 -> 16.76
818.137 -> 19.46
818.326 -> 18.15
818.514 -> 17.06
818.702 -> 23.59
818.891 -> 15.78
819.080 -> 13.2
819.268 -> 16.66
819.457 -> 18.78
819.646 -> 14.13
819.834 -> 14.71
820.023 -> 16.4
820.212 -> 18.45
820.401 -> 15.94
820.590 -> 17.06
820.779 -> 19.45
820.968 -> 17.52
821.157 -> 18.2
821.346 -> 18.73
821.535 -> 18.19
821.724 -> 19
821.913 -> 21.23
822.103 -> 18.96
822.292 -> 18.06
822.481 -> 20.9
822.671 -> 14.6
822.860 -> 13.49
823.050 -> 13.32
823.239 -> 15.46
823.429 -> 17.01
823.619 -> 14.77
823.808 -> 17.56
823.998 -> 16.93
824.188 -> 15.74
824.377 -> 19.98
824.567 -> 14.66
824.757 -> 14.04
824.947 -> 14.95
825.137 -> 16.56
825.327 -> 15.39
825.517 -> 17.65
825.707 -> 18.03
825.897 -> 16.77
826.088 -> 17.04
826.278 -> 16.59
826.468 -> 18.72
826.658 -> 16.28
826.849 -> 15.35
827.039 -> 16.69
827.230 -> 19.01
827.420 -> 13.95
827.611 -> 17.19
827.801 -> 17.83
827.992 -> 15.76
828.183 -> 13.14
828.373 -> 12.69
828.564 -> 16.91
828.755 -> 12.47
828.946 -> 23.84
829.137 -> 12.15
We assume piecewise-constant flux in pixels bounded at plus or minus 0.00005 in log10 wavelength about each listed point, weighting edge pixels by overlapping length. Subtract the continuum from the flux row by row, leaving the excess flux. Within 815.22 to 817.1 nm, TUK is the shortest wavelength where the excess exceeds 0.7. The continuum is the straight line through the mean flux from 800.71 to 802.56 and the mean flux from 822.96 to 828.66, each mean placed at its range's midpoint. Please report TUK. 815.316 nm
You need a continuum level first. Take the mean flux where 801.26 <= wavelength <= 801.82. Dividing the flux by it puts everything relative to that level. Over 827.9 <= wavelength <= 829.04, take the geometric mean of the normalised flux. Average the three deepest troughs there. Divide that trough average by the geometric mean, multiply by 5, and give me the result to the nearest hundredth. 4.15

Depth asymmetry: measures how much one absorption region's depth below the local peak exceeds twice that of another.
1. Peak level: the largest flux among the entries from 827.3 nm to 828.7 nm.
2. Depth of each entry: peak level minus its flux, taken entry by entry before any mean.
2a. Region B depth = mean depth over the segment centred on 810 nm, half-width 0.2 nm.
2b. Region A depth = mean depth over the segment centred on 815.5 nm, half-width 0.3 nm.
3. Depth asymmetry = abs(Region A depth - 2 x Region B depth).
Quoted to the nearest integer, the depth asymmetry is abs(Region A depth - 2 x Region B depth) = 3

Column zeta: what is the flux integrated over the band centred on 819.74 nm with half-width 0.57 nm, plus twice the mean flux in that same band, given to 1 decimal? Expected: 51.8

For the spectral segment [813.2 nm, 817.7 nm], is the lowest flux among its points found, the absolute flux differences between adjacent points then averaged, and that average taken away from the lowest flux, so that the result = 13.5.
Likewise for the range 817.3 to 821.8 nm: 11.0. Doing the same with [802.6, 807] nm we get 10.0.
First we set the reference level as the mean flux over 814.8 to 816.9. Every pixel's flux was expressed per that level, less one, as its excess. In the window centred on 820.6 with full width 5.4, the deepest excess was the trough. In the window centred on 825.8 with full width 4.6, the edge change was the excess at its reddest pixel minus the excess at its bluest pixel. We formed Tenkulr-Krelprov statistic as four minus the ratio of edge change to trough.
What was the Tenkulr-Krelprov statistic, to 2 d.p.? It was 4.18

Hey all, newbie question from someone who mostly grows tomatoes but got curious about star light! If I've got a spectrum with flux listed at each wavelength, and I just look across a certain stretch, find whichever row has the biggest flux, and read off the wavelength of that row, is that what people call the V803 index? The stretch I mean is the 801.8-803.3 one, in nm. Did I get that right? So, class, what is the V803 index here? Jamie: 803.204 nm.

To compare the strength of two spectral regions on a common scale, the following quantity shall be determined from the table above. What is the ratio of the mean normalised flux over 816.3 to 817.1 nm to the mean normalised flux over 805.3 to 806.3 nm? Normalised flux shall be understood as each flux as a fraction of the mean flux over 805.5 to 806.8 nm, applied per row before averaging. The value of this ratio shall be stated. 1.02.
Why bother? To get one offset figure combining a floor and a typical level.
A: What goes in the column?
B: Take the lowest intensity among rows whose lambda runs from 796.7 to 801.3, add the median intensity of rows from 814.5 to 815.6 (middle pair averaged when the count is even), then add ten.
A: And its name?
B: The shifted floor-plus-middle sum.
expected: 41.5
